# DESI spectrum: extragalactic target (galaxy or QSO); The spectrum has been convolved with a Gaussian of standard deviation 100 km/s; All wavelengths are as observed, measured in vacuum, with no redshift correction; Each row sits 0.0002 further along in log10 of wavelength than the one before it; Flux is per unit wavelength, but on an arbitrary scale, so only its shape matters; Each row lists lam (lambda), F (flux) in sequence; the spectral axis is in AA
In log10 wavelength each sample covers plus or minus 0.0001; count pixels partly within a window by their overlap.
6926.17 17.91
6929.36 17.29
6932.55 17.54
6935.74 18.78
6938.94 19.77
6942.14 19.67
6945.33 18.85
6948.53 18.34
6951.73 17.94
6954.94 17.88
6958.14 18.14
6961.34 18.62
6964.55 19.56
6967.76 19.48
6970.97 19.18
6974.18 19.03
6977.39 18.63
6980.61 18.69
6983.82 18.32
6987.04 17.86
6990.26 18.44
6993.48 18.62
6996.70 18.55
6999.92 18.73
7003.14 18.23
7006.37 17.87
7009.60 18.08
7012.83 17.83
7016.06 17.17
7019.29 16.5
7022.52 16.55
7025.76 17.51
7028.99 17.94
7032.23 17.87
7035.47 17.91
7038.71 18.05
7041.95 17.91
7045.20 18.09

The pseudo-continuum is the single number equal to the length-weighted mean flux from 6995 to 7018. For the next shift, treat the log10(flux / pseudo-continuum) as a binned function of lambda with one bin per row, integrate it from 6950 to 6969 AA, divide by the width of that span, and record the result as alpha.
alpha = 0.012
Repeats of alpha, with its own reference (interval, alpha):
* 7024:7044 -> -0.005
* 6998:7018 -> -0.002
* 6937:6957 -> 0.016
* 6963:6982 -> 0.024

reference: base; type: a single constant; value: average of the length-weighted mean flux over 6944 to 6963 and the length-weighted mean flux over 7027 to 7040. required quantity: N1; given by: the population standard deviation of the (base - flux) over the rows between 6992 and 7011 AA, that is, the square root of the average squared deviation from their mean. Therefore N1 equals 0.31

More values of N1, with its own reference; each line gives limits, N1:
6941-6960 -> 0.62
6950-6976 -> 0.64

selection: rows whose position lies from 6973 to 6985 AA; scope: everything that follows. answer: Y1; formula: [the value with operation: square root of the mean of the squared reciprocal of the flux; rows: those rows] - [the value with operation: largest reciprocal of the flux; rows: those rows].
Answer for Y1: -0.0010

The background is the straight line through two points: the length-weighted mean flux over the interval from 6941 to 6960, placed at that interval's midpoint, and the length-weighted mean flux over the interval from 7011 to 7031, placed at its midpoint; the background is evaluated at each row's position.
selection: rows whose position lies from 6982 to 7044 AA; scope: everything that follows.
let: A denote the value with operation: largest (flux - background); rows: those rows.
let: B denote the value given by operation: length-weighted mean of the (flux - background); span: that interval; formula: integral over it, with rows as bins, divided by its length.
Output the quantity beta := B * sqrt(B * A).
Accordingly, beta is 0.36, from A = 1.1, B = 0.49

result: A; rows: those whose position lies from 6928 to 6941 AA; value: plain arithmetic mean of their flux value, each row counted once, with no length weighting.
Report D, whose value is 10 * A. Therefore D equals 183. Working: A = 18.3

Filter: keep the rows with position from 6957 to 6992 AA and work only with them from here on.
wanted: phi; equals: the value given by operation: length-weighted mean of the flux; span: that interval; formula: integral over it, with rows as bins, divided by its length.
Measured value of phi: 18.7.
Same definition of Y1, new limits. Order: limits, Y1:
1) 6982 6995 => -0.0014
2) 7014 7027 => -0.0015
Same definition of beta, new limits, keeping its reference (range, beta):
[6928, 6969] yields 0.05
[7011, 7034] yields 0.03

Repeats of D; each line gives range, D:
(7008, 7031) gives 174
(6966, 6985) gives 189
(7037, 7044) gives 180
